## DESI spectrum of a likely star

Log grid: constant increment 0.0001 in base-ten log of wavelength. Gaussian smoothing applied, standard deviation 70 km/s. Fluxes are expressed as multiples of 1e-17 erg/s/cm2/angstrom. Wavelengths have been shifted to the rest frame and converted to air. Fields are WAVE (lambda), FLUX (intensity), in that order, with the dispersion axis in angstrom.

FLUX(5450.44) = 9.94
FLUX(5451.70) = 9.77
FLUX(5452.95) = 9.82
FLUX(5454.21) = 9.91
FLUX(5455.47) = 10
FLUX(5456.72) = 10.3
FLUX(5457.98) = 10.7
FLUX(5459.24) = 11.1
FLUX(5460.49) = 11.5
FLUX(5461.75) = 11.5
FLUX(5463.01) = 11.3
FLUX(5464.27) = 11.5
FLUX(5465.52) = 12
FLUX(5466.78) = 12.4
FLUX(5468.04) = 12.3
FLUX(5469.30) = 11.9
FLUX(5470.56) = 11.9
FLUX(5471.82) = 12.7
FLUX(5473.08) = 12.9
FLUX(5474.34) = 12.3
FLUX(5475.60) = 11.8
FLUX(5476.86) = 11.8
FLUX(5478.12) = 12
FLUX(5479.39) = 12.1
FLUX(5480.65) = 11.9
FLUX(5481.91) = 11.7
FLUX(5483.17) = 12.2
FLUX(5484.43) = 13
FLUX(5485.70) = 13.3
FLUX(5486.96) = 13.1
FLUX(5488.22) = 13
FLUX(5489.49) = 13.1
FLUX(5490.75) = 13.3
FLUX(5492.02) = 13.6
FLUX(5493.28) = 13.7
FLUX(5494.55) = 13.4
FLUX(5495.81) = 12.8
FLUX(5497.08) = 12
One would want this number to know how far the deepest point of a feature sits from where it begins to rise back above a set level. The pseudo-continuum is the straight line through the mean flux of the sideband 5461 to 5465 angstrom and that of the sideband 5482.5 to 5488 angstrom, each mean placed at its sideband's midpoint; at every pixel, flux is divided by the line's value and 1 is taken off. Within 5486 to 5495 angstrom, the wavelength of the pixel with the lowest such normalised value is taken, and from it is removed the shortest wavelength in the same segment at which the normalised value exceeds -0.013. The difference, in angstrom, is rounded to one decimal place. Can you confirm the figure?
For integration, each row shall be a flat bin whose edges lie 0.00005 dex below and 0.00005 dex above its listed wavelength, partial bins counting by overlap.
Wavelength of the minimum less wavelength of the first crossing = 7.6 angstrom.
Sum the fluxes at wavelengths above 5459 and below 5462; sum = 34.1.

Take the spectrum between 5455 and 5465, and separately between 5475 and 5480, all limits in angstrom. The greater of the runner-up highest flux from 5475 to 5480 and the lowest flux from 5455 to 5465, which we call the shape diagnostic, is 12.0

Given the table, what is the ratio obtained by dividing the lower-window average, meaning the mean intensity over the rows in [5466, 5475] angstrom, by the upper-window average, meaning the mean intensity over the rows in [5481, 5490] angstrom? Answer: 0.97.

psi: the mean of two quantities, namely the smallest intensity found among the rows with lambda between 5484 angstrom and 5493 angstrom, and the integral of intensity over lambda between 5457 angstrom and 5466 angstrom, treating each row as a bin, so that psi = 57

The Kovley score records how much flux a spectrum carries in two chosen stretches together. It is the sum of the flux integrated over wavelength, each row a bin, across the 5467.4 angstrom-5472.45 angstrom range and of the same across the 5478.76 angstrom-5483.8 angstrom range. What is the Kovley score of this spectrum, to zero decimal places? 122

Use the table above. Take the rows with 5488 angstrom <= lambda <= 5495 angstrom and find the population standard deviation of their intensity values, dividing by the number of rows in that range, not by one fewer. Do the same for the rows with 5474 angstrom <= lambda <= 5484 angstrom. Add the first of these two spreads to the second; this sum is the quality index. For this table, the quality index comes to 0.45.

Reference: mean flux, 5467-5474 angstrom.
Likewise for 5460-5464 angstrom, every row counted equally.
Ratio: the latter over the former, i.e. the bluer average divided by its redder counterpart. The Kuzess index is 0.93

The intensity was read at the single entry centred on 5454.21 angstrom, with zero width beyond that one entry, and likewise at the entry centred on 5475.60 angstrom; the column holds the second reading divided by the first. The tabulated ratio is 1.19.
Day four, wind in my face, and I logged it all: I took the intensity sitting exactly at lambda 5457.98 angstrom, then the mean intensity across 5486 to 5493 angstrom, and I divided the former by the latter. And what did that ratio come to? 0.81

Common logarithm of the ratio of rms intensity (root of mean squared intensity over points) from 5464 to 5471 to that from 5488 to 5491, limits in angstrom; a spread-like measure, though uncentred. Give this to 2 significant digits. -0.039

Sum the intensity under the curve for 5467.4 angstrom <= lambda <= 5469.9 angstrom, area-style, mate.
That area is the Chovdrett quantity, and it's 30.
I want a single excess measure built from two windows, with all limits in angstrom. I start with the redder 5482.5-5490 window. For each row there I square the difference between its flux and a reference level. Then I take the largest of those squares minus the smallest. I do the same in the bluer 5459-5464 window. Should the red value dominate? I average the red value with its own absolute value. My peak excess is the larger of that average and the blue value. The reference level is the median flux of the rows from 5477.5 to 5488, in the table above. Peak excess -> 1.3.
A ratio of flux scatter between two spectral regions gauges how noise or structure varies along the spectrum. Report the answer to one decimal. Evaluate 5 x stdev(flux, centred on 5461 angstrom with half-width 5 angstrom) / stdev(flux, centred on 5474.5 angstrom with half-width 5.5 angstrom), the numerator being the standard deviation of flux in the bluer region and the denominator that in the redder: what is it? 6.6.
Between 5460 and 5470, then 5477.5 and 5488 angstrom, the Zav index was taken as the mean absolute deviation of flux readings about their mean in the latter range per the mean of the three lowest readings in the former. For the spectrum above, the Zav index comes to 0.047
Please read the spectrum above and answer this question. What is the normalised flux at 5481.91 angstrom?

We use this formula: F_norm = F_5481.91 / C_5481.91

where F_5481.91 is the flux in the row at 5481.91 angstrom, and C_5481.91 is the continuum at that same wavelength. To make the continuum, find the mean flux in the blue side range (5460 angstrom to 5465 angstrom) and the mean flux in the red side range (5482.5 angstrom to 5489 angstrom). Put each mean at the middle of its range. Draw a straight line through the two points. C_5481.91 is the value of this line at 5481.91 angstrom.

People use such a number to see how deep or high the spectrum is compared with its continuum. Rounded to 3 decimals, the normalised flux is 0.923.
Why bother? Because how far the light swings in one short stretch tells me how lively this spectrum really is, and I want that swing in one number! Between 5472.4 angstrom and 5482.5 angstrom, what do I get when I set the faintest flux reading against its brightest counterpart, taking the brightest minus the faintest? 1.20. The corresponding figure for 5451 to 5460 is 1.33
